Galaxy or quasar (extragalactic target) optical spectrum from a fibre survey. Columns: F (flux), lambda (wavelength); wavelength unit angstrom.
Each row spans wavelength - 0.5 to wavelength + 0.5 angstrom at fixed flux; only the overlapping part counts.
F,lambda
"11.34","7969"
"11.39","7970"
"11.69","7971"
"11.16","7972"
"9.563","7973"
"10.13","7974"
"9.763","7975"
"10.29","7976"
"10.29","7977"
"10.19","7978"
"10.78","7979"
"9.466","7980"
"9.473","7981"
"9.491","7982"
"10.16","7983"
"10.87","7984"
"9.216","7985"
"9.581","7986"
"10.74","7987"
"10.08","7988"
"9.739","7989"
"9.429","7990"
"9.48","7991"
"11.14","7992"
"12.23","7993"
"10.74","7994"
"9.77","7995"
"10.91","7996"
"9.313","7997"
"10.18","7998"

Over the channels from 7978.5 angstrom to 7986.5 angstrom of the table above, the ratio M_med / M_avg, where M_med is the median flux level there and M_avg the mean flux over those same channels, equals 0.97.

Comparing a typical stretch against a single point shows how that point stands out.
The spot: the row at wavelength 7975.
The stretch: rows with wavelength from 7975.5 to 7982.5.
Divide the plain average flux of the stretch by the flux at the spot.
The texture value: 1.02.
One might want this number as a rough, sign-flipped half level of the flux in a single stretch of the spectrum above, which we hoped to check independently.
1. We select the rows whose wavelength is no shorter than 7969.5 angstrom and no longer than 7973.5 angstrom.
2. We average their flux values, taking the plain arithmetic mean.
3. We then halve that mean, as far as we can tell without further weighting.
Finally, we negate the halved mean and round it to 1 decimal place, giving -5.5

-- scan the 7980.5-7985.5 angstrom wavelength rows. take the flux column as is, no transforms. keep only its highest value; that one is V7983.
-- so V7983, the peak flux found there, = 10.87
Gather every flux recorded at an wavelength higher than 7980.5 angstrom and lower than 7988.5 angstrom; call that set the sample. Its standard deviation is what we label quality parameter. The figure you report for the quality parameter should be 0.6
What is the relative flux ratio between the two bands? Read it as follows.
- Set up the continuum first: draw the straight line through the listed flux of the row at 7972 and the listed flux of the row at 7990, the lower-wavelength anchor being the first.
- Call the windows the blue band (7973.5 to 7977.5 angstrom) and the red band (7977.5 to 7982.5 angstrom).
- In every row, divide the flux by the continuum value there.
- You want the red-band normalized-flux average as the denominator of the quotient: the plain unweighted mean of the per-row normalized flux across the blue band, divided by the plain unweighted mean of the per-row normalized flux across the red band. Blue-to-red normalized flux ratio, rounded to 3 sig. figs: 0.984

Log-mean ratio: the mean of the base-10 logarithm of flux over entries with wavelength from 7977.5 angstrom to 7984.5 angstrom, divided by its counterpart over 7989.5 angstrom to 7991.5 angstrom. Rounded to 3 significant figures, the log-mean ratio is 1.03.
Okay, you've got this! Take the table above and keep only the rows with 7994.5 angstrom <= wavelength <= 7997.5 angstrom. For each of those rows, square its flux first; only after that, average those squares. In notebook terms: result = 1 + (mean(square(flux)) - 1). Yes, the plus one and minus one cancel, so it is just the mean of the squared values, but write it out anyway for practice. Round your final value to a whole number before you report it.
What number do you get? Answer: 100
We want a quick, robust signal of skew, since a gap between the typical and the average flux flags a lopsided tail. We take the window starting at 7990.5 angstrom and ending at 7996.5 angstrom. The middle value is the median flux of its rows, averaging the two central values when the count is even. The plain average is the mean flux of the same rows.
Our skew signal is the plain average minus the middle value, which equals -0.11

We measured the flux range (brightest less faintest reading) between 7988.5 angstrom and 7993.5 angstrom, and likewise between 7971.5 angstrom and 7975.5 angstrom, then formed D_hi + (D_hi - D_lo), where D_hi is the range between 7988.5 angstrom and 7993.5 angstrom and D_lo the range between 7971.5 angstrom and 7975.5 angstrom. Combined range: 4.0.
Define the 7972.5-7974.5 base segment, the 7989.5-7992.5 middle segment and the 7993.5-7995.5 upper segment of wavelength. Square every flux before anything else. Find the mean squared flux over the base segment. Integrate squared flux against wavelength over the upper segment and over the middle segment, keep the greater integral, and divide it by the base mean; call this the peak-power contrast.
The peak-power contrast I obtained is 3.1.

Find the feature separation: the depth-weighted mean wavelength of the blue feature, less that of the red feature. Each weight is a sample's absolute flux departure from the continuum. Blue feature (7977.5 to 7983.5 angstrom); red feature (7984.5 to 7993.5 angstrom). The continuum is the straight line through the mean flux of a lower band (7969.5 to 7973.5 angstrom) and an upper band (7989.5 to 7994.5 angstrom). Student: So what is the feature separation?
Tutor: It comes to -8.4 angstrom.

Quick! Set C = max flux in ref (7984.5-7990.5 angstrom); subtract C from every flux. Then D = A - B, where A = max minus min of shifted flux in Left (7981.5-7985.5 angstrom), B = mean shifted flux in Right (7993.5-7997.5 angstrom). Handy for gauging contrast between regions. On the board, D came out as 2.2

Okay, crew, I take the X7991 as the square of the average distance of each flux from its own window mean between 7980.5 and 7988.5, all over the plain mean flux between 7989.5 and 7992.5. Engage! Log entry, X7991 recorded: 0.026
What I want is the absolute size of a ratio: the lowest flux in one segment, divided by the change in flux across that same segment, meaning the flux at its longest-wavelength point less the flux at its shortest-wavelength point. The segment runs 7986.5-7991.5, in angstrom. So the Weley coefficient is 7.5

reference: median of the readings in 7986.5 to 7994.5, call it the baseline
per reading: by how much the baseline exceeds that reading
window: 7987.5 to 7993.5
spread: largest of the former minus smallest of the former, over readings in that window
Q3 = 2.8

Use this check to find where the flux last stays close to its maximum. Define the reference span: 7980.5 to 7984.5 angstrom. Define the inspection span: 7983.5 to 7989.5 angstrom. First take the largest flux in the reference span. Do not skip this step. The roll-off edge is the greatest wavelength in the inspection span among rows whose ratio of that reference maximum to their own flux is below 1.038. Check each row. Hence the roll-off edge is 7987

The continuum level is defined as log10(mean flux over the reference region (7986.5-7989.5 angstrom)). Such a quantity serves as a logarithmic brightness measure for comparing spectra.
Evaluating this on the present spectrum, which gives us 1.01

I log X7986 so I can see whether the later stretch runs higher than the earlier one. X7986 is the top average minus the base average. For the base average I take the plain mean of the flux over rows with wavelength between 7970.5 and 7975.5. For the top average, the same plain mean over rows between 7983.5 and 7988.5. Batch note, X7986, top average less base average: -0.4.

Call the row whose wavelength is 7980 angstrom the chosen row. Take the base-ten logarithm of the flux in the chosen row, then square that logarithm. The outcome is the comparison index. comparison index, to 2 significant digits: 0.95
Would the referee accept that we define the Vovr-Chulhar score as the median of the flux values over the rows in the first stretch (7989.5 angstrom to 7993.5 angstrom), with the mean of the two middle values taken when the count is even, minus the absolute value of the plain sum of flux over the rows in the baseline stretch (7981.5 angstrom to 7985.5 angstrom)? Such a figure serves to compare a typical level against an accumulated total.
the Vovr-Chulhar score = -29.4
